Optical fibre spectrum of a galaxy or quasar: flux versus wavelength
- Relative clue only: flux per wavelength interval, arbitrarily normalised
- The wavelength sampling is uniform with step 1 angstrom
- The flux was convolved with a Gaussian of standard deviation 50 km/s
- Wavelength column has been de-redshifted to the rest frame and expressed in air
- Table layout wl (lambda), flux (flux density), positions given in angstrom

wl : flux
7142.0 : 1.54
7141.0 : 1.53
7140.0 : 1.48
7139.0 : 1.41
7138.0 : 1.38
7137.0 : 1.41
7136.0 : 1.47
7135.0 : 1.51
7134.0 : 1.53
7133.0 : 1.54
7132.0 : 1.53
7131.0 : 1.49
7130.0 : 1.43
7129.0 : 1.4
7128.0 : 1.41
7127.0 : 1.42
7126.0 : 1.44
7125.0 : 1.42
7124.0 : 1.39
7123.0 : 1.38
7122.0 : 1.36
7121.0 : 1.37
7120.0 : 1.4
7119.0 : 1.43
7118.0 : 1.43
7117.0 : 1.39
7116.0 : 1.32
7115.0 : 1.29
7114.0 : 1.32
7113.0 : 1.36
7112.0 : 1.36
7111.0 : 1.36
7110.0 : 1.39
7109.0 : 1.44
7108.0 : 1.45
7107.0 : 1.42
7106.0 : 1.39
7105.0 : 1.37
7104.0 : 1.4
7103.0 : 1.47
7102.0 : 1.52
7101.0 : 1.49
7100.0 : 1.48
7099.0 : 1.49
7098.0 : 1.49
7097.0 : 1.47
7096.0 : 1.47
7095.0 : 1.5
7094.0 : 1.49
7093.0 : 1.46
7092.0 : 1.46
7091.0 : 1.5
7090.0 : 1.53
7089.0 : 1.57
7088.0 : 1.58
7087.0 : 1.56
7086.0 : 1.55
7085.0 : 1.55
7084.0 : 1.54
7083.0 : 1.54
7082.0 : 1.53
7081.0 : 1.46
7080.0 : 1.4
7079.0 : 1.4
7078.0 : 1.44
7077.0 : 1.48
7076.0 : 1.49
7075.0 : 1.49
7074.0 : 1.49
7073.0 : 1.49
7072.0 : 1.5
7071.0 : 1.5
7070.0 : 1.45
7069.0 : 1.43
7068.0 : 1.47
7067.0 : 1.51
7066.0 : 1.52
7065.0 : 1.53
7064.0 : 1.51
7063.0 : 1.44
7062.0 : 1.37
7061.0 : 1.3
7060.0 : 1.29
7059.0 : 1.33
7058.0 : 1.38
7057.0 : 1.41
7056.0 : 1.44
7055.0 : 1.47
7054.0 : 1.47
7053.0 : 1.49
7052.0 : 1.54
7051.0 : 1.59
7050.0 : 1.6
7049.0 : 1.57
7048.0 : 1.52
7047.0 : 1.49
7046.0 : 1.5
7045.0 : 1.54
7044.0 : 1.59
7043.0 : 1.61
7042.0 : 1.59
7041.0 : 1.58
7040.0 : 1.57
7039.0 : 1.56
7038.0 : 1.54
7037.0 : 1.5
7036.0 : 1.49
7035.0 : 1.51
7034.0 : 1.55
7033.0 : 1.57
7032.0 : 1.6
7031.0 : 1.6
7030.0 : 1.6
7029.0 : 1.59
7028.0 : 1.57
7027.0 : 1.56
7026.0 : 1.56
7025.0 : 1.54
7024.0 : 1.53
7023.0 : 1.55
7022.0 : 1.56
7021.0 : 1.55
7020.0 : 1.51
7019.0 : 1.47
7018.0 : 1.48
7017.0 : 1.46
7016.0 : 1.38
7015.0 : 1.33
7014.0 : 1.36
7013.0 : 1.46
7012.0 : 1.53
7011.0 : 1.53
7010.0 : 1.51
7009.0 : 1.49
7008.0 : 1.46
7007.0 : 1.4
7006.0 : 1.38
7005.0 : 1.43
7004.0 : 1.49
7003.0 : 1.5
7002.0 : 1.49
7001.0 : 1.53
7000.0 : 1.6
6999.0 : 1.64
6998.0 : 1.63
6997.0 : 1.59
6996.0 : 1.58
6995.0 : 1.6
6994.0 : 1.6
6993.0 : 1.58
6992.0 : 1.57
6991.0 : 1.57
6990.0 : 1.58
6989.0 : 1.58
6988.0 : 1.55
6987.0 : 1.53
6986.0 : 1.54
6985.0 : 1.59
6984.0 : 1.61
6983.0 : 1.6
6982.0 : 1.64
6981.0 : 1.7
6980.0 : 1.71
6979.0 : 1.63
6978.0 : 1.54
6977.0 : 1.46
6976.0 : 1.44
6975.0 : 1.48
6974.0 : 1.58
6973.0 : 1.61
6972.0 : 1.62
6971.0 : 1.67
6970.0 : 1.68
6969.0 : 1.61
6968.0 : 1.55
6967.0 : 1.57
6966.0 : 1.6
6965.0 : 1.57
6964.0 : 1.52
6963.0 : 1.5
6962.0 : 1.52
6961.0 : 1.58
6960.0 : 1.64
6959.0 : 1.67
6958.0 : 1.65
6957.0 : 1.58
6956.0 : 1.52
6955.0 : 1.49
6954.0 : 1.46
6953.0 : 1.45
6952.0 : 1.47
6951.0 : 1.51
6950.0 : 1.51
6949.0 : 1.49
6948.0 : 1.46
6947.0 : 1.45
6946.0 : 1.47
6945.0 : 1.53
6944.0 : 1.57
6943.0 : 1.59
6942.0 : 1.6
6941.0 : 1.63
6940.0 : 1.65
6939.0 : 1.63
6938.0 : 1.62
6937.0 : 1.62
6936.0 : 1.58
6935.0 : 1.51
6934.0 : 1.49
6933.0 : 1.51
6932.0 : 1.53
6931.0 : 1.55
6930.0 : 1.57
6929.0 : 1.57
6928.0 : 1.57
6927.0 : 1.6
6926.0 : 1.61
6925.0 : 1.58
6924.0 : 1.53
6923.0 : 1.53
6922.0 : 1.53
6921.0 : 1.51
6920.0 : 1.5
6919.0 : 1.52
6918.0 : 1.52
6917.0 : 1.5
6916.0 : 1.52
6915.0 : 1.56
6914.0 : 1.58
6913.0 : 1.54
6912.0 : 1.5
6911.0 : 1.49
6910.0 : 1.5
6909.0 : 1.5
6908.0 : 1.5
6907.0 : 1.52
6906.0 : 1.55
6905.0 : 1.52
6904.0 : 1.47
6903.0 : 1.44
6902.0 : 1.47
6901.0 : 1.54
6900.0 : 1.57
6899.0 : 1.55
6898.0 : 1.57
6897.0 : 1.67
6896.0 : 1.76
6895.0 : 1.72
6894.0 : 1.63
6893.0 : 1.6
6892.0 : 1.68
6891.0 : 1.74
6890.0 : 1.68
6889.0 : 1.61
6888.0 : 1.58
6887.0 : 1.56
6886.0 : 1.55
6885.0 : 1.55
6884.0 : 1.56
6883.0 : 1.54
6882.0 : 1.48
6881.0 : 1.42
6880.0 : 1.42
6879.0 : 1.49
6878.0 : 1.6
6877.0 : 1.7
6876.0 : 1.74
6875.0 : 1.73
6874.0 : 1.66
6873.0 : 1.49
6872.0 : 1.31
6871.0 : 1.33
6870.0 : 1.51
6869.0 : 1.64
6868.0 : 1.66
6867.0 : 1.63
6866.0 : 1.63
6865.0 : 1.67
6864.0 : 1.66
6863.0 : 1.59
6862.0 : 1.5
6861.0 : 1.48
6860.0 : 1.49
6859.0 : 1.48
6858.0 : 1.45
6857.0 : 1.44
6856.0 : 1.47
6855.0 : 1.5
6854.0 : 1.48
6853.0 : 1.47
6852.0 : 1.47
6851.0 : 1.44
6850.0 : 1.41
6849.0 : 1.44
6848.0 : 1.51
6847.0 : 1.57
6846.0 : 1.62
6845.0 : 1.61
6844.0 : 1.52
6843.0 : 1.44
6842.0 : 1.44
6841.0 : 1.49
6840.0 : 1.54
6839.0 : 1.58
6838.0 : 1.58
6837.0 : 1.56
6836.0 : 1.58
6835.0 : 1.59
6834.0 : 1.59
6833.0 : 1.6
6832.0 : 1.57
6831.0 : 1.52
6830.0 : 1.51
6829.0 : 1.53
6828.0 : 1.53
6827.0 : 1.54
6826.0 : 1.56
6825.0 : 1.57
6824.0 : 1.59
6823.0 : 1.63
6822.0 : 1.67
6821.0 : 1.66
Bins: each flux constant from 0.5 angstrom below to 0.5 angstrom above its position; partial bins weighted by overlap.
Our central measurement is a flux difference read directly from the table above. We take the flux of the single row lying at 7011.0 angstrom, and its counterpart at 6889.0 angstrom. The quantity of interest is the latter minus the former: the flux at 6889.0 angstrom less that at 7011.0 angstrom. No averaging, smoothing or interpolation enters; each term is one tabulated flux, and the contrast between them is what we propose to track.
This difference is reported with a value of 0.080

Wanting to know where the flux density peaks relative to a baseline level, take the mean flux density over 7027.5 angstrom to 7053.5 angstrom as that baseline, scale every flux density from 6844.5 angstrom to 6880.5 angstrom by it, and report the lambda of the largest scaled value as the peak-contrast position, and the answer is 6876.0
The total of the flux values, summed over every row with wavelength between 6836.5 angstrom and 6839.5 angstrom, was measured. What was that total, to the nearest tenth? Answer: 4.7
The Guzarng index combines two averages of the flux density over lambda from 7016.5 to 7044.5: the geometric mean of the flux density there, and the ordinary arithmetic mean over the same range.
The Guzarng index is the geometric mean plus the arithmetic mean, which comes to 3.10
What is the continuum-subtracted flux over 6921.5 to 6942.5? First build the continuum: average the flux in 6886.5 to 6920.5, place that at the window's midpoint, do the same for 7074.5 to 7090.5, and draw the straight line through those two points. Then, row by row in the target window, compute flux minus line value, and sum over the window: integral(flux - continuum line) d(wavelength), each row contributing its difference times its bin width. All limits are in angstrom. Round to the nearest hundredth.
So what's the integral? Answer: 0.37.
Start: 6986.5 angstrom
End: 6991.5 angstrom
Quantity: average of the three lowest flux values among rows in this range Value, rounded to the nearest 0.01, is 1.55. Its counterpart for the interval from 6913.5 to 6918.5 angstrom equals 1.51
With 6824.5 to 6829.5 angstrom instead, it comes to 1.53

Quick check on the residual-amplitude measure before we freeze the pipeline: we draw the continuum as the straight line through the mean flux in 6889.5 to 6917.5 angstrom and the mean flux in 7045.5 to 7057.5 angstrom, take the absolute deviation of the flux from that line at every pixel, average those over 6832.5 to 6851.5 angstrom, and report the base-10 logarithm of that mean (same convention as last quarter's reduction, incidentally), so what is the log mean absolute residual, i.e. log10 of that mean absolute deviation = -1.19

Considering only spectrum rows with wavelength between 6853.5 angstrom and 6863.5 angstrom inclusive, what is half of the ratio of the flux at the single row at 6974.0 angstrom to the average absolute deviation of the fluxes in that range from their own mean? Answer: 31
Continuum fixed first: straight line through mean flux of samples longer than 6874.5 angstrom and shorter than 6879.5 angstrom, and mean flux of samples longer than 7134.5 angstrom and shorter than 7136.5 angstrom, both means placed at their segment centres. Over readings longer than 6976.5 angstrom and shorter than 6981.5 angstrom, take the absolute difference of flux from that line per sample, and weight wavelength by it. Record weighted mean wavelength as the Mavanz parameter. 6979.1 angstrom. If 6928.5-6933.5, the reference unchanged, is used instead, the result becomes 6931.4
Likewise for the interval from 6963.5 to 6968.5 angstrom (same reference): 6965.6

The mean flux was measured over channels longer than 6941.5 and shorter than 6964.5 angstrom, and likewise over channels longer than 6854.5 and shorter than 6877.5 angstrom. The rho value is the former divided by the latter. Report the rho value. 0.99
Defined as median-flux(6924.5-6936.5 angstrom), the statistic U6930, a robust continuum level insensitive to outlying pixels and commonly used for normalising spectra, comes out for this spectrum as 1.57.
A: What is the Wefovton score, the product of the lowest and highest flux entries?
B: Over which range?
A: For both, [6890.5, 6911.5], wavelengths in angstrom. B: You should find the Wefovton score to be 2.5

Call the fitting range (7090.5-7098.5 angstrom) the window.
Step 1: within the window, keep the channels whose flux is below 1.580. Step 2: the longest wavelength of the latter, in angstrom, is 7098.0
